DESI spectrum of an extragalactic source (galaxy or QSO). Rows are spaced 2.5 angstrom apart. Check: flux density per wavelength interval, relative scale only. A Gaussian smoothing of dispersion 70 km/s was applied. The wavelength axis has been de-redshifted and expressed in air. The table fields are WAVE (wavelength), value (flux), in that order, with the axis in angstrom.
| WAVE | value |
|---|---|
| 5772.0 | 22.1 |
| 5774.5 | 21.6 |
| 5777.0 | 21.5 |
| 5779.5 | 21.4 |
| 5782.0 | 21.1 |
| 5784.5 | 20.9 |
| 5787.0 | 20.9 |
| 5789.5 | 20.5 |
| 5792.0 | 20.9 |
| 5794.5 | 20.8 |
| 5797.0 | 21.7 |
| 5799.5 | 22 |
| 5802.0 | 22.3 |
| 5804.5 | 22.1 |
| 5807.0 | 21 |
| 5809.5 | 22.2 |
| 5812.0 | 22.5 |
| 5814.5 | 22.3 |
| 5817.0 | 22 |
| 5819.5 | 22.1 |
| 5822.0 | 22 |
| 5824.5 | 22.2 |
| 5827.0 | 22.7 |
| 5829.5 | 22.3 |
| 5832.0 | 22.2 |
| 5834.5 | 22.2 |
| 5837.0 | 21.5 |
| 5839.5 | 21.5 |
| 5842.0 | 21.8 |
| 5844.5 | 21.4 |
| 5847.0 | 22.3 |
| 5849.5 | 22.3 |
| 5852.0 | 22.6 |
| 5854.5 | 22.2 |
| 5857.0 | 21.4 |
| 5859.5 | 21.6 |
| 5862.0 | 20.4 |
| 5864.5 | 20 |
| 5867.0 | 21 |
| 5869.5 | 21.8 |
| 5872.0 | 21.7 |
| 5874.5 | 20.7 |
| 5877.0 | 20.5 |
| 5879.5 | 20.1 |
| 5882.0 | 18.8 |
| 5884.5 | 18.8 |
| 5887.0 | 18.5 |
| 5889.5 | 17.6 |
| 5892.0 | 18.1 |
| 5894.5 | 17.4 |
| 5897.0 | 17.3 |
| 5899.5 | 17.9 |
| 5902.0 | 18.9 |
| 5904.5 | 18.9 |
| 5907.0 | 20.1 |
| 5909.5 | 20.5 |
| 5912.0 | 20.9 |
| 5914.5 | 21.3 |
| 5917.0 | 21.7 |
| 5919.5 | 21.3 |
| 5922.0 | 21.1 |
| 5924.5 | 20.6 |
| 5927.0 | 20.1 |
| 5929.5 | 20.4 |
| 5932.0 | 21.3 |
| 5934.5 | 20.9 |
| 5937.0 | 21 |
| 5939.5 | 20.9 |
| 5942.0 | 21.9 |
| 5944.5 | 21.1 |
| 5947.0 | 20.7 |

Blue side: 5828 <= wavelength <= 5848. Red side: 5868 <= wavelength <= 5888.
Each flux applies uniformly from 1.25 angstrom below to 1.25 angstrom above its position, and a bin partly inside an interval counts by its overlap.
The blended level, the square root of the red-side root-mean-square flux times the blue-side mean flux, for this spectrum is 21.0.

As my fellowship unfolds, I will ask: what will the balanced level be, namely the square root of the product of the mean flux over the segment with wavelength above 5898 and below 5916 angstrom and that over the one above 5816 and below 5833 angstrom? 21.0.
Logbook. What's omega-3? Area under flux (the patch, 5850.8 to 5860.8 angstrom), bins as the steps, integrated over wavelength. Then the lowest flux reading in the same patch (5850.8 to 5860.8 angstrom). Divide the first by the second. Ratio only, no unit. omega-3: 10.3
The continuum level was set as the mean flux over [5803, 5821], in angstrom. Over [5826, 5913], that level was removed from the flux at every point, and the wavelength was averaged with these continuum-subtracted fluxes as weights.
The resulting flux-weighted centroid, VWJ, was 5890.4 angstrom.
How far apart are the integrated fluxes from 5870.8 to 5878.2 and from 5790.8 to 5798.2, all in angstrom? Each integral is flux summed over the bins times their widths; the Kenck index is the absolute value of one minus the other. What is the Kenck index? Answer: 1.2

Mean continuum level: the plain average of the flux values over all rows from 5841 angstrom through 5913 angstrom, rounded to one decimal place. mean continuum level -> 20.2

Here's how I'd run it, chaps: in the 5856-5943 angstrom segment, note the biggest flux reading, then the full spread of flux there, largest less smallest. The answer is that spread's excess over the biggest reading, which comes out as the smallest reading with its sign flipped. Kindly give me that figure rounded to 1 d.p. -17.3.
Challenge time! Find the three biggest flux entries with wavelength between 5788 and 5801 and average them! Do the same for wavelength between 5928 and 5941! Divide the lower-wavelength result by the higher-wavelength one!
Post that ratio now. 1.02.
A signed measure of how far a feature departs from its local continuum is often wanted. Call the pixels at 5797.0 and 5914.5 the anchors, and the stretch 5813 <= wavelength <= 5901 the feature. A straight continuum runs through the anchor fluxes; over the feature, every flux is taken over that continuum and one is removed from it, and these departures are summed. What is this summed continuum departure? -1.1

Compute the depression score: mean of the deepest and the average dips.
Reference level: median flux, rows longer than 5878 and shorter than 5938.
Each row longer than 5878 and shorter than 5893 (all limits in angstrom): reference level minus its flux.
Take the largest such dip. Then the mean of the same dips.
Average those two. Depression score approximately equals 2.0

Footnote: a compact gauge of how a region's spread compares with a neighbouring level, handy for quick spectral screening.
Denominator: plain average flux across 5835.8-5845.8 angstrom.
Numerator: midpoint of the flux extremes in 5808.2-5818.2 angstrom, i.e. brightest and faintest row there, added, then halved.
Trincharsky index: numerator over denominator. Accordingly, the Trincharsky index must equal 1.03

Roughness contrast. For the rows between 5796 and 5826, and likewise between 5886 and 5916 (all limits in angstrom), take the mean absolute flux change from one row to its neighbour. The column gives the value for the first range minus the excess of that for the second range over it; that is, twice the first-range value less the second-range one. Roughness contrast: 0.218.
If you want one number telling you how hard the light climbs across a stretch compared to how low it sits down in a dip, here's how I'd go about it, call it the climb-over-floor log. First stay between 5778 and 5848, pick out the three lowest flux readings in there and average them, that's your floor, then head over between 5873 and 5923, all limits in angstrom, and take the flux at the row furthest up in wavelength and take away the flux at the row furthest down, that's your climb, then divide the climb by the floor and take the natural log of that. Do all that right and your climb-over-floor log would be -3.9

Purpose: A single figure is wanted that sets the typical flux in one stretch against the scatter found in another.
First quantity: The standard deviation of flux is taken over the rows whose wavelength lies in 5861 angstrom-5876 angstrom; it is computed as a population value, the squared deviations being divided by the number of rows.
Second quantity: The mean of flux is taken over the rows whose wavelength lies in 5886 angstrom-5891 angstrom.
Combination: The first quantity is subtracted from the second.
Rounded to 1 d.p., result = 17.4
